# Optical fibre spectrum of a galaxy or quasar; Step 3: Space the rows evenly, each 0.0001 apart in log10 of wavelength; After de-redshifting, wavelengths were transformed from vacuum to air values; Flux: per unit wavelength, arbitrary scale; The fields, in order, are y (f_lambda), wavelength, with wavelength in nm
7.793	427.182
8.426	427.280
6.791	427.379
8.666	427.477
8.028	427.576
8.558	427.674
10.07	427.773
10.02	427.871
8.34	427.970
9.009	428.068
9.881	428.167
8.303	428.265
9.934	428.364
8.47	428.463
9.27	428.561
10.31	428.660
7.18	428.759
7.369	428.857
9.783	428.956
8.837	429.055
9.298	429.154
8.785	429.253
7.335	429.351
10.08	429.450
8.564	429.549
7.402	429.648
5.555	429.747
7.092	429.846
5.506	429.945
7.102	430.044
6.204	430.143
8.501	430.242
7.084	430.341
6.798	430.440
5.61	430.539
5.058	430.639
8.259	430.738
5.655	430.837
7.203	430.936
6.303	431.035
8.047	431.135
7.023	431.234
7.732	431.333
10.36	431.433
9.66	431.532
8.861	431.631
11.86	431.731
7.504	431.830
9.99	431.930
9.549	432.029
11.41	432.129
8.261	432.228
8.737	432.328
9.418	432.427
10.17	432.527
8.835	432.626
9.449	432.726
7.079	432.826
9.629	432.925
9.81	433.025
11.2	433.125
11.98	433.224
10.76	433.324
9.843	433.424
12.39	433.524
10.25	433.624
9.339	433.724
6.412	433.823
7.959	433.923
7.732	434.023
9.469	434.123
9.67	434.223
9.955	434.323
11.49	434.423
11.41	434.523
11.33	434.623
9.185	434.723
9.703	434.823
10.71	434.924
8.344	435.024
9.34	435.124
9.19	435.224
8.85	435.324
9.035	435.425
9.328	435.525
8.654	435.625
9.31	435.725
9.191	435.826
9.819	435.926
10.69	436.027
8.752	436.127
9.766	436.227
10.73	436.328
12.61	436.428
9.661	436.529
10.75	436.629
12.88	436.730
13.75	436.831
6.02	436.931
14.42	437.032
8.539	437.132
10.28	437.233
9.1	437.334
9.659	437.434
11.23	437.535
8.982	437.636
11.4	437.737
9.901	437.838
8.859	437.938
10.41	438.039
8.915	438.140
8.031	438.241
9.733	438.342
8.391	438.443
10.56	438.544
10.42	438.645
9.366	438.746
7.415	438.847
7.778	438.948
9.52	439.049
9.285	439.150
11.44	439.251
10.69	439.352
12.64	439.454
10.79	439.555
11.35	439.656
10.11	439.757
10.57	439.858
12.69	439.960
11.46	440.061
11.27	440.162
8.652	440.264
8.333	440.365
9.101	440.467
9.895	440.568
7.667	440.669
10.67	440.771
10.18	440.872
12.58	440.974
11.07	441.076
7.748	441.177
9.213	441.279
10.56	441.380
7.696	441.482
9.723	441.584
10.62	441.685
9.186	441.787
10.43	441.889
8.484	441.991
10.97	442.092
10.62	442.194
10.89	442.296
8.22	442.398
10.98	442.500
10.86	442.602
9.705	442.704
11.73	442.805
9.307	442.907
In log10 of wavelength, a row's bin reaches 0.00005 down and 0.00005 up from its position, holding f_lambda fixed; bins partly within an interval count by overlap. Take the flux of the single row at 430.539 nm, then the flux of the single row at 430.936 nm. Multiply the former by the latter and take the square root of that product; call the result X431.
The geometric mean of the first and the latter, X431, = 6.4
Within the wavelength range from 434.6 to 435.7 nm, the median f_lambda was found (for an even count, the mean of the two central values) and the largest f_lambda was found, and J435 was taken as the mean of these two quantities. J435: 10.3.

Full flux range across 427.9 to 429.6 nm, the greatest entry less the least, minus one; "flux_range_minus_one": 2.1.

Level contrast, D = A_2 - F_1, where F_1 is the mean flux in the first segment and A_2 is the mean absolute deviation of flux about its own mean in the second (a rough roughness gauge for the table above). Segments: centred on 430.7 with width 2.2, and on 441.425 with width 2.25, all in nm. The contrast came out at -6.3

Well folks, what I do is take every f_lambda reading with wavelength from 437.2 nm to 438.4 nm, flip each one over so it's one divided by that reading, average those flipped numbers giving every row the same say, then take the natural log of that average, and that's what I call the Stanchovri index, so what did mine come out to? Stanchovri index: -2.26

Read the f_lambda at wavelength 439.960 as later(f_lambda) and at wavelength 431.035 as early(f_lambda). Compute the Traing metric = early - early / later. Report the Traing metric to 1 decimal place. 5.8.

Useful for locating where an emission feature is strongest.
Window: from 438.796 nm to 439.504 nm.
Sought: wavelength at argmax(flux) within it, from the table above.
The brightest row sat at 439.454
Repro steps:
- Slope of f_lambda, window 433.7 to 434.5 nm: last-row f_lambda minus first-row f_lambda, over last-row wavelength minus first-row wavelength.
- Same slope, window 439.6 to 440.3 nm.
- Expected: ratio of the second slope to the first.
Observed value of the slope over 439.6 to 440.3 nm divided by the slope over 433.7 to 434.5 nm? -1.4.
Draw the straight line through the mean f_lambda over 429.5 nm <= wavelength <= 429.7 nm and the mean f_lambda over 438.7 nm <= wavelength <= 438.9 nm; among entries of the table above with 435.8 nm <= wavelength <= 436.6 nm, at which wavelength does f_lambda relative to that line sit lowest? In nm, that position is 436.127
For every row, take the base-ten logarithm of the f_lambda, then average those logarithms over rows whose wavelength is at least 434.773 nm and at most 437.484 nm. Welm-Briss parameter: 0.992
